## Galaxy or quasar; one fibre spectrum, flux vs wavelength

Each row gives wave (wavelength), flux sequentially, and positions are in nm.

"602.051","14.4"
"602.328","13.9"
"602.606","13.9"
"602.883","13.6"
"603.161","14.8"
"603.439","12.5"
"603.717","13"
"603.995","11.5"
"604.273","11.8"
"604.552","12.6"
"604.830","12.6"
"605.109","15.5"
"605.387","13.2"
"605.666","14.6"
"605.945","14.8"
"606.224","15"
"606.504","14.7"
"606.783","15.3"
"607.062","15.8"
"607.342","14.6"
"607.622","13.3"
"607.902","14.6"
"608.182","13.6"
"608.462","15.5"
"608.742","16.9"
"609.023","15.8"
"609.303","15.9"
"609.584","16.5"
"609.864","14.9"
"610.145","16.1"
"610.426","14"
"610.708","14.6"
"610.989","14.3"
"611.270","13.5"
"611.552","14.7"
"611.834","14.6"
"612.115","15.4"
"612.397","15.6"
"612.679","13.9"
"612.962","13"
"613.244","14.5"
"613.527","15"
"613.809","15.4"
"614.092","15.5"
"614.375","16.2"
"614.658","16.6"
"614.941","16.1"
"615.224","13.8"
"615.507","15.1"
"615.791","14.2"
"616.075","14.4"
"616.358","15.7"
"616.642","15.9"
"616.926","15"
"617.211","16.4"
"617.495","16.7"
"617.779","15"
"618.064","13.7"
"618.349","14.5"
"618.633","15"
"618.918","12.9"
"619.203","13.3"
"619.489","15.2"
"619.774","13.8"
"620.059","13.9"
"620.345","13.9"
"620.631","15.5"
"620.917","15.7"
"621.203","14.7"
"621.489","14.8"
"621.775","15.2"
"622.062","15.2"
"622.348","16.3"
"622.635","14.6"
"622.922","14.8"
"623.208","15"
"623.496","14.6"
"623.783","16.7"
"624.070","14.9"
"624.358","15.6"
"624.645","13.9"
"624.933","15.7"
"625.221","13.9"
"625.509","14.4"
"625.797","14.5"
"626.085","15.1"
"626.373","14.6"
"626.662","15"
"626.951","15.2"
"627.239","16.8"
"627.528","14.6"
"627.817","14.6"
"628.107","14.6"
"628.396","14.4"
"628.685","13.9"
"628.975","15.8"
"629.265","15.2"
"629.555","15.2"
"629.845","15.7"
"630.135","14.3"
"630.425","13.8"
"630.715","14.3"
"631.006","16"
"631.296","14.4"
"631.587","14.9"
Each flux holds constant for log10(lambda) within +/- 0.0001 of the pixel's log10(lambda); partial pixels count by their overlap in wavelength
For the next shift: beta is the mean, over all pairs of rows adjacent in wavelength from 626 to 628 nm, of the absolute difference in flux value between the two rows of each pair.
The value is 0.82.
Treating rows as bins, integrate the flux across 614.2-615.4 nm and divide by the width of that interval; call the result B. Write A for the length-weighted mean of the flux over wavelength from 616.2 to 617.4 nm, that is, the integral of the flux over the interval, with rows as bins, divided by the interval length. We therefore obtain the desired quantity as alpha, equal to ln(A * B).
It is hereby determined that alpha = 5.51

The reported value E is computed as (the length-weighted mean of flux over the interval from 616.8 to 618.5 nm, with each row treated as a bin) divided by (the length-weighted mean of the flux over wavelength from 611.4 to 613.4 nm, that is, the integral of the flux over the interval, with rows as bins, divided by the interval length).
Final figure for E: 1.05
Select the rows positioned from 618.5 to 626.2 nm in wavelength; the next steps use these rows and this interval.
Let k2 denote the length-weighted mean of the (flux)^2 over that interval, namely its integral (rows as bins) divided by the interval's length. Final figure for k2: 219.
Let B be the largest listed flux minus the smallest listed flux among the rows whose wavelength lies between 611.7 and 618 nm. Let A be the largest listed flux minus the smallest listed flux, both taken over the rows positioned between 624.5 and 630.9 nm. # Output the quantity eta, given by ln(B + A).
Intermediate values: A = 3.00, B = 3.70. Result 1.90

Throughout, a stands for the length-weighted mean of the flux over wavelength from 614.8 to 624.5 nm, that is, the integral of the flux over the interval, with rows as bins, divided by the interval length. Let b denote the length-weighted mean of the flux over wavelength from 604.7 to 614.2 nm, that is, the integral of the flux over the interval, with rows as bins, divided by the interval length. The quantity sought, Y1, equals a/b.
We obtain 1.01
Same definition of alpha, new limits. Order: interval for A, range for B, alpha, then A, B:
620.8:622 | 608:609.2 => 5.45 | 15.1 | 15.4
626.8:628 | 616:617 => 5.46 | 15.3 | 15.3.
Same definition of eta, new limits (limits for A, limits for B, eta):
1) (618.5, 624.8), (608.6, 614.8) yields 2.04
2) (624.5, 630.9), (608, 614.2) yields 1.93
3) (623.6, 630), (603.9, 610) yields 2.12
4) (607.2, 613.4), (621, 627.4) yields 1.92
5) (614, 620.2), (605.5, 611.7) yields 2.00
